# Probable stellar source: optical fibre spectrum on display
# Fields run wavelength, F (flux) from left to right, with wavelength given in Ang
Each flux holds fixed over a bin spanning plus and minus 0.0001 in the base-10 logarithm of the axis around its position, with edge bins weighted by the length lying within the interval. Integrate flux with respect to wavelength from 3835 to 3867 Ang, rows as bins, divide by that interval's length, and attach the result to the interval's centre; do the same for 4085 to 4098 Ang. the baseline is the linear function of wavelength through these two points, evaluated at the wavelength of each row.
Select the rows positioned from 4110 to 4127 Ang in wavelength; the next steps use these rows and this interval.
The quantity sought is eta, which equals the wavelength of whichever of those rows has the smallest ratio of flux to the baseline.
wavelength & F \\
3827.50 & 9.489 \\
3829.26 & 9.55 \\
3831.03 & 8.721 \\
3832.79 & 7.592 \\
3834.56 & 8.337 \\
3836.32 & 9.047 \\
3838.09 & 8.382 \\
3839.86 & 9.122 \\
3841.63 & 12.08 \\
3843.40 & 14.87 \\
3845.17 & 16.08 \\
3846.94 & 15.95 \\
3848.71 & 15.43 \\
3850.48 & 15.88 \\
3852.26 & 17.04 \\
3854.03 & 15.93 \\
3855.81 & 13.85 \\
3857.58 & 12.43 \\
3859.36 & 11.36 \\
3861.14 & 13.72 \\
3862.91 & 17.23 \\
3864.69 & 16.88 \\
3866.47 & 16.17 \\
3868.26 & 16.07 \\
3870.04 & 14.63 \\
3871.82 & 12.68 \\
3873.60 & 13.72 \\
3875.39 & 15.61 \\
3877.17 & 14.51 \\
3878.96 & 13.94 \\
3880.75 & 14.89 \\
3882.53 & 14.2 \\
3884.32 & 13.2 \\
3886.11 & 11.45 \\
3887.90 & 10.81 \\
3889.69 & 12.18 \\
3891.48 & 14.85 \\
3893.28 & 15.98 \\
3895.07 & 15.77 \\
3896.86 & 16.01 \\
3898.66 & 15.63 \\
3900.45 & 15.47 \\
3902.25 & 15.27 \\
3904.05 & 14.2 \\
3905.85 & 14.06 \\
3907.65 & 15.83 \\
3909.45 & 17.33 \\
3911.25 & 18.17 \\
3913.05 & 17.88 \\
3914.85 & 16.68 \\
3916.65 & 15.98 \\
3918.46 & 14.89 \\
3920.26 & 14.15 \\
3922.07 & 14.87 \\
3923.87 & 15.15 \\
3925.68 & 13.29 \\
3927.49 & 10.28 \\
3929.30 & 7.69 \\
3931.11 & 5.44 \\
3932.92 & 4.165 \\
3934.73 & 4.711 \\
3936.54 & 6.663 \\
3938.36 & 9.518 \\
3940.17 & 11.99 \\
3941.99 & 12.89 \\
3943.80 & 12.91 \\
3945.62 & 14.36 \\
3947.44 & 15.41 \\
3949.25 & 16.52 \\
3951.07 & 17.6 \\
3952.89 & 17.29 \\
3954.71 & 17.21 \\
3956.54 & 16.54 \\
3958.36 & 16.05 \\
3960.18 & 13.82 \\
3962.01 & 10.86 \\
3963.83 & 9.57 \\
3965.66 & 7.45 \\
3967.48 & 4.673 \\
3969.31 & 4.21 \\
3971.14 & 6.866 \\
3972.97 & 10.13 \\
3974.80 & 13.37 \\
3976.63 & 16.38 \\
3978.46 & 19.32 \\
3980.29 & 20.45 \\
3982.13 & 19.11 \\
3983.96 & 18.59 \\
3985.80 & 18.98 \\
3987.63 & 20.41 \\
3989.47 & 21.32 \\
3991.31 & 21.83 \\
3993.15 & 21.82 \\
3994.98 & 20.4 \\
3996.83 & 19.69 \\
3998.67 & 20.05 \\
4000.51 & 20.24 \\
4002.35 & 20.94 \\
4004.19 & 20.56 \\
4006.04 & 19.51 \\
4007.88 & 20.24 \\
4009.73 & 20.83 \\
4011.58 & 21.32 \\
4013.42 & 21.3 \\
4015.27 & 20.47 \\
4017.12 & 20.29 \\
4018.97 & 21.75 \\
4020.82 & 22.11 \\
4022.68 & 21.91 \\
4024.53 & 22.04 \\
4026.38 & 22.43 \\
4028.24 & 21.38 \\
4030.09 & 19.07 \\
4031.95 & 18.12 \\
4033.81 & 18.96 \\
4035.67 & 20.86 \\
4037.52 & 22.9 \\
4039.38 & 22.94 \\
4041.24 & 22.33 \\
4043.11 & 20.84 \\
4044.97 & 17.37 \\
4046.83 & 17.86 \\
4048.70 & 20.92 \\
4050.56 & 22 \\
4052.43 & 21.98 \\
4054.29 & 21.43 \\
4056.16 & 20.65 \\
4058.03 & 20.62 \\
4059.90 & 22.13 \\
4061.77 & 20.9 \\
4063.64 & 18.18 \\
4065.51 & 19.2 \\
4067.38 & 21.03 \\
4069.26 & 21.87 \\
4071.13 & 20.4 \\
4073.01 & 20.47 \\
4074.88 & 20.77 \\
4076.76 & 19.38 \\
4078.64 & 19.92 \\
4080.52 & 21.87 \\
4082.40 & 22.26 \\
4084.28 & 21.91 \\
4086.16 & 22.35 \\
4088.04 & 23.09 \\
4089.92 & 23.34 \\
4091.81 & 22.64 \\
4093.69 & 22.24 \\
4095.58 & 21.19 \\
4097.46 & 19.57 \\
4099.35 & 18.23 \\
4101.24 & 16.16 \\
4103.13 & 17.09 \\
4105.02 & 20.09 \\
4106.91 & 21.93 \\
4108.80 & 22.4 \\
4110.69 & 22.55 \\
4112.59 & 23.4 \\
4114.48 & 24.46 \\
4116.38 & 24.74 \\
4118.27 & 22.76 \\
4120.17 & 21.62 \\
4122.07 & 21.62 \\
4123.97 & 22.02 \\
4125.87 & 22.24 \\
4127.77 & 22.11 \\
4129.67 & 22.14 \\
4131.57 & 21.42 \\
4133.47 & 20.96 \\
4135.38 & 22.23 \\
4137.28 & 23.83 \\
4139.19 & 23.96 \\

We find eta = 4122.07 Ang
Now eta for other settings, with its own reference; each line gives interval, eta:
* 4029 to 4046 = 4044.97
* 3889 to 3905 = 3889.69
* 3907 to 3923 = 3920.26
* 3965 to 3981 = 3969.31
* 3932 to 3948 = 3932.92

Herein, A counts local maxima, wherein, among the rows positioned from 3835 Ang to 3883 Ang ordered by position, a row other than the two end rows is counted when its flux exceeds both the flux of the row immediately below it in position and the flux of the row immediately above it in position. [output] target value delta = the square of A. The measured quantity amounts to 25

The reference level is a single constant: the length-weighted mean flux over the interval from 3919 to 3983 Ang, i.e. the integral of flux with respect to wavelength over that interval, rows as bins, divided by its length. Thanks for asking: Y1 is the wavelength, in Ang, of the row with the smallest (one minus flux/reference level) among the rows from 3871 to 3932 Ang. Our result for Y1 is 3911.25 Ang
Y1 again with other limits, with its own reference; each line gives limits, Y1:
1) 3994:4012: 4011.58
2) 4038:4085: 4039.38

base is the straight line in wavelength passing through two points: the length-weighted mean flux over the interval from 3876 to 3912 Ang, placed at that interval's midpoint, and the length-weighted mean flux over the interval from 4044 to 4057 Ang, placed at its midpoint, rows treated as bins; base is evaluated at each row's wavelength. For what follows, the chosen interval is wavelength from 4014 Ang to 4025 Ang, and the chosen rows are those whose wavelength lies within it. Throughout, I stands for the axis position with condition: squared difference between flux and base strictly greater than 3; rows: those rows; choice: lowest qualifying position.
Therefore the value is 4018.97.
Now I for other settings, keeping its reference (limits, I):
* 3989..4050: 3989.47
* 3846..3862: 3846.94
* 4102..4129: 4103.13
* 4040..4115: 4041.24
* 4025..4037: 4026.38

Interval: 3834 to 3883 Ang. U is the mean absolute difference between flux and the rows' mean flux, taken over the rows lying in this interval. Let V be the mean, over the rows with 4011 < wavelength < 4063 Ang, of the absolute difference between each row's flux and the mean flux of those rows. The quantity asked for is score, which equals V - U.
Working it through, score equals -1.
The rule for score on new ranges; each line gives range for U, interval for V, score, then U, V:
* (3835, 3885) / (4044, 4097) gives -1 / 1.8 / 1.17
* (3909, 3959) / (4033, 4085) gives -2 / 3.4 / 1.12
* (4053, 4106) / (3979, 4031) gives 0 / 1.3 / 0.87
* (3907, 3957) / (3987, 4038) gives -3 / 3.4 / 0.90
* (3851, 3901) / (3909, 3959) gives 2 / 1.5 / 3.43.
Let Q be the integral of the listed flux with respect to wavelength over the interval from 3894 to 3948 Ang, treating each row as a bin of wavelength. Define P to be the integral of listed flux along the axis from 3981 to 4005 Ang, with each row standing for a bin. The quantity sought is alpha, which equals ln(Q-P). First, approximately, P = 487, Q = 713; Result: 5.4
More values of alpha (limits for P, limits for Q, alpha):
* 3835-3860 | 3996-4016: 4.3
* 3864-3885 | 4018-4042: 5.3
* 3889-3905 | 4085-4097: 3.3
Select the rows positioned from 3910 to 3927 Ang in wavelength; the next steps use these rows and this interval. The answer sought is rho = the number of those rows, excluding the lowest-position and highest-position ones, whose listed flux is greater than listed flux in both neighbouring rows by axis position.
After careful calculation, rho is 1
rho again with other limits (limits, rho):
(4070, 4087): 2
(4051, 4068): 1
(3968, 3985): 1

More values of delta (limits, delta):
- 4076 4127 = 9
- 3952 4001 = 4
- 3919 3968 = 4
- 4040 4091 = 25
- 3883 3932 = 16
